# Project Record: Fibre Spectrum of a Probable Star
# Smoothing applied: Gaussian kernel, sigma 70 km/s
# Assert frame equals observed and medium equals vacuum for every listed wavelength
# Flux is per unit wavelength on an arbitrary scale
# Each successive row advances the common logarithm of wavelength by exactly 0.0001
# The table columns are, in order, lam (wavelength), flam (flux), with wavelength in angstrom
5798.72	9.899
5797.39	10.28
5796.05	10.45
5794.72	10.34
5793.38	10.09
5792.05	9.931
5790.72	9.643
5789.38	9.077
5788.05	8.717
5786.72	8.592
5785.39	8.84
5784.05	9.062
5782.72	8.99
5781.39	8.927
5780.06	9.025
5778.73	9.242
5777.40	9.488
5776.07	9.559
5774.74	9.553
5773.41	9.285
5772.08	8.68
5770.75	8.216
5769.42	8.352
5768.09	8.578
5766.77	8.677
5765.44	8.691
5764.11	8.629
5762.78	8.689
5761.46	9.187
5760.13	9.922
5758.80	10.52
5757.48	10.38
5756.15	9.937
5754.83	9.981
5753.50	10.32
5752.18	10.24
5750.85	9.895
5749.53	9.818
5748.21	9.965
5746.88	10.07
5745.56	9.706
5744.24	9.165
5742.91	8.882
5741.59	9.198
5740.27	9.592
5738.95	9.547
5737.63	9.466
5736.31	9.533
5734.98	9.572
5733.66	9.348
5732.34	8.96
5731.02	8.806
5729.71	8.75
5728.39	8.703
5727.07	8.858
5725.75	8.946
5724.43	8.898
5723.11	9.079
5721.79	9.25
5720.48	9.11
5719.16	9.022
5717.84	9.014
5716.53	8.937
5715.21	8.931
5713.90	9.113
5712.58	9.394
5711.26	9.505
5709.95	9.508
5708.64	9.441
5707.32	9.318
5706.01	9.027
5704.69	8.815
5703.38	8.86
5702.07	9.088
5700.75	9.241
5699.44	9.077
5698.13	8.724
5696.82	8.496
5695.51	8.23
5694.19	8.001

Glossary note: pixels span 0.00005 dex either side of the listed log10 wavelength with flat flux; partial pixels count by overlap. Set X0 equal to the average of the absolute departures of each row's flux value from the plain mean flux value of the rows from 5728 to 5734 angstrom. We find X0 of 0.19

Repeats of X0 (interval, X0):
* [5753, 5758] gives 0.20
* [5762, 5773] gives 0.14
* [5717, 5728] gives 0.09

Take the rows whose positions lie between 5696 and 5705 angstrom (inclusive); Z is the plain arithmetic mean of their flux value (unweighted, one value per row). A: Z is 8.9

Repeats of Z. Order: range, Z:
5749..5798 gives 9.4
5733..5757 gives 9.7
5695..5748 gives 9.1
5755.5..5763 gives 9.8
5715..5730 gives 9.0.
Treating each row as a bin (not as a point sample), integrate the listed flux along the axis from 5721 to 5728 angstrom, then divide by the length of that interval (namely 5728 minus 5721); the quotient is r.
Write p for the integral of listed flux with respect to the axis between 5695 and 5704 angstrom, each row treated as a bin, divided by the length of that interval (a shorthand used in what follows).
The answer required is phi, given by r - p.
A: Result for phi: 0.2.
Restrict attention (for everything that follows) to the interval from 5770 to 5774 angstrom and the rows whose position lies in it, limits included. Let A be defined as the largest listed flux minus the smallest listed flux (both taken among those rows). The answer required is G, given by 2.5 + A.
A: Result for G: 3.57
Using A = 1.07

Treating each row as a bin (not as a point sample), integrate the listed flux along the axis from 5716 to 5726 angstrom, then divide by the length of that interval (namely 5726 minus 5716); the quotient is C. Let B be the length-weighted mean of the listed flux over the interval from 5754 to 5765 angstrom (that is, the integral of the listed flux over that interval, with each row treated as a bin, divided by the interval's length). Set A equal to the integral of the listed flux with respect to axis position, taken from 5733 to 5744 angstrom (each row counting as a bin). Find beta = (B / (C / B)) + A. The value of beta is 113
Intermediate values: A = 103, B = 9.64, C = 9.0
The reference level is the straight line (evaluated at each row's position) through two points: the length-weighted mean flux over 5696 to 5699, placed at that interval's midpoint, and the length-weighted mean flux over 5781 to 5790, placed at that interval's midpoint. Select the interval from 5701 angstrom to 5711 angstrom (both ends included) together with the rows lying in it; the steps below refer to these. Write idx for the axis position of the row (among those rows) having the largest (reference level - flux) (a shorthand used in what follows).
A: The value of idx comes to 5704.69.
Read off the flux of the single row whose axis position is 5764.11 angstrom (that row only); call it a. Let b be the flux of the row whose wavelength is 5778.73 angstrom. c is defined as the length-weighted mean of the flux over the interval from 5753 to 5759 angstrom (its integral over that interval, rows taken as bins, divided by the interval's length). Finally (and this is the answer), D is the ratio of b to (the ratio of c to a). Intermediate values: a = 8.629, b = 9.242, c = 10.21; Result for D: 7.8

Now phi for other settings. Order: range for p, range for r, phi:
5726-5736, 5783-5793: 0.1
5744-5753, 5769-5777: -0.9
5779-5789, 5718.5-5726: 0.1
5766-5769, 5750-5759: 1.5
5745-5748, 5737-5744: -0.6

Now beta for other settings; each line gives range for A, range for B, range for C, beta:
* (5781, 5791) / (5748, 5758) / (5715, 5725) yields 101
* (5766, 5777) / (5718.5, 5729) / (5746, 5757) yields 106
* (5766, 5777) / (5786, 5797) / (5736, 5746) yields 108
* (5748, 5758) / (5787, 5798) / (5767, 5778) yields 111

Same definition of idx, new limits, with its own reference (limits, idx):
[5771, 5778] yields 5772.08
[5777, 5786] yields 5785.39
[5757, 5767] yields 5764.11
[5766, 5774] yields 5770.75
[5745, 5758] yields 5745.56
